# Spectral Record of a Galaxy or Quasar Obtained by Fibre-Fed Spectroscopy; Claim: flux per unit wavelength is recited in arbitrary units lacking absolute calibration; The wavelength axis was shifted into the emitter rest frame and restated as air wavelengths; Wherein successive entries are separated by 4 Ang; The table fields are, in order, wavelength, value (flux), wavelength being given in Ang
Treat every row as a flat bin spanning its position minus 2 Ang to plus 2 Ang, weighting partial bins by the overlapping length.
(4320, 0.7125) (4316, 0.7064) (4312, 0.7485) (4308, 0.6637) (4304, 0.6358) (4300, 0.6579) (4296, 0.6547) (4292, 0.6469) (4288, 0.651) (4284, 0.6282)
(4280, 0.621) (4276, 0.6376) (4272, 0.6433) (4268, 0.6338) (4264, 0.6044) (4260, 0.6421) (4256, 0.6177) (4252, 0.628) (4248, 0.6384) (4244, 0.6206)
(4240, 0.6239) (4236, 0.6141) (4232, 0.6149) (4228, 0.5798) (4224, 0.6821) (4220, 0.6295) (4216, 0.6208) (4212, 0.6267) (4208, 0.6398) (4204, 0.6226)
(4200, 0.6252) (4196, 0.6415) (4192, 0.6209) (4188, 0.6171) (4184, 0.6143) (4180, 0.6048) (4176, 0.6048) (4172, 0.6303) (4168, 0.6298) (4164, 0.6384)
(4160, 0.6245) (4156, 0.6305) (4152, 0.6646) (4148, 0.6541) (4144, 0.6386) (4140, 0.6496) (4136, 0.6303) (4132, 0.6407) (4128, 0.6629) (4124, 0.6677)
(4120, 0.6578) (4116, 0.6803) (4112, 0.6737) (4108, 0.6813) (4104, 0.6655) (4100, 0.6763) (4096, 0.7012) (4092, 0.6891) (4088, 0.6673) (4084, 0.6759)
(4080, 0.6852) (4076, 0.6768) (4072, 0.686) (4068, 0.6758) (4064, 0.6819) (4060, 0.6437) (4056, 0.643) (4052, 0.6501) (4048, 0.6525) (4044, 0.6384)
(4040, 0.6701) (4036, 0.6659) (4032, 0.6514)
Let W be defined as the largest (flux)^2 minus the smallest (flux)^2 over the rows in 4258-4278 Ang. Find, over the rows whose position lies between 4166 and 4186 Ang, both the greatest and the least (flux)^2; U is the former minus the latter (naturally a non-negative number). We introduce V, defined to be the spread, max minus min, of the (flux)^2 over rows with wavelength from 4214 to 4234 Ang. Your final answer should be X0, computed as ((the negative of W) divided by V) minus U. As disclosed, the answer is -0.41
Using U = 0.031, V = 0.129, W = 0.049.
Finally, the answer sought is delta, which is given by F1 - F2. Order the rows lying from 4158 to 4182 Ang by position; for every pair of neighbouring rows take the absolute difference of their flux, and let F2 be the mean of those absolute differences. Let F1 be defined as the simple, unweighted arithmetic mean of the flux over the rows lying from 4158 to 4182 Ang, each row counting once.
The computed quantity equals 0.612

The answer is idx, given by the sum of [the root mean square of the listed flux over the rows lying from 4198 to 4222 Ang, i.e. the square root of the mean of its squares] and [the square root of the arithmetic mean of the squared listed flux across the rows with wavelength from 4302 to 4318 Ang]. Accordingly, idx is 1.32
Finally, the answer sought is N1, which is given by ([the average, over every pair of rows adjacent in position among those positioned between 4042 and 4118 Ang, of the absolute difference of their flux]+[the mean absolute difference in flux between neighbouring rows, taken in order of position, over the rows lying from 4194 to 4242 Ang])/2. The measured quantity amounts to 0.0180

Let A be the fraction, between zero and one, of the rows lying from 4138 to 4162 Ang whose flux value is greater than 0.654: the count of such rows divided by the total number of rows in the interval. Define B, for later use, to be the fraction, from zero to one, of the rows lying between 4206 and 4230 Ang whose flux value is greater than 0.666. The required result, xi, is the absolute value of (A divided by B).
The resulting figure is 2.00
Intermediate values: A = 0.3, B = 0.2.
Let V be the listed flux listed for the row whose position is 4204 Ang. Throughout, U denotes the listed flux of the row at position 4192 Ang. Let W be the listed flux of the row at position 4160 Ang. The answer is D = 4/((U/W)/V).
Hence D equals 2.50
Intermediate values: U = 0.6209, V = 0.6226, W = 0.6245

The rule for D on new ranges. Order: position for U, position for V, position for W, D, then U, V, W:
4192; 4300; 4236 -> 2.60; 0.6209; 0.6579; 0.6141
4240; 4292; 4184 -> 2.55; 0.6239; 0.6469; 0.6143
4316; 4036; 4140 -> 2.45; 0.7064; 0.6659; 0.6496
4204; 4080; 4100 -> 2.98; 0.6226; 0.6852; 0.6763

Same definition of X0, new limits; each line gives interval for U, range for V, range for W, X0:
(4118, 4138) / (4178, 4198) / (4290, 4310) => -0.84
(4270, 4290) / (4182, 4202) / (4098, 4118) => -0.66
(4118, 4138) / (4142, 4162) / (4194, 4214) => -0.51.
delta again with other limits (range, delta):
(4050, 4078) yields 0.653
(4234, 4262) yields 0.614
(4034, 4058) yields 0.641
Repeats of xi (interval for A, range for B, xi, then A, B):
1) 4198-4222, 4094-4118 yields 0.00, 0.0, 0.8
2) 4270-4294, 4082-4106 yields 0.00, 0.0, 0.8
